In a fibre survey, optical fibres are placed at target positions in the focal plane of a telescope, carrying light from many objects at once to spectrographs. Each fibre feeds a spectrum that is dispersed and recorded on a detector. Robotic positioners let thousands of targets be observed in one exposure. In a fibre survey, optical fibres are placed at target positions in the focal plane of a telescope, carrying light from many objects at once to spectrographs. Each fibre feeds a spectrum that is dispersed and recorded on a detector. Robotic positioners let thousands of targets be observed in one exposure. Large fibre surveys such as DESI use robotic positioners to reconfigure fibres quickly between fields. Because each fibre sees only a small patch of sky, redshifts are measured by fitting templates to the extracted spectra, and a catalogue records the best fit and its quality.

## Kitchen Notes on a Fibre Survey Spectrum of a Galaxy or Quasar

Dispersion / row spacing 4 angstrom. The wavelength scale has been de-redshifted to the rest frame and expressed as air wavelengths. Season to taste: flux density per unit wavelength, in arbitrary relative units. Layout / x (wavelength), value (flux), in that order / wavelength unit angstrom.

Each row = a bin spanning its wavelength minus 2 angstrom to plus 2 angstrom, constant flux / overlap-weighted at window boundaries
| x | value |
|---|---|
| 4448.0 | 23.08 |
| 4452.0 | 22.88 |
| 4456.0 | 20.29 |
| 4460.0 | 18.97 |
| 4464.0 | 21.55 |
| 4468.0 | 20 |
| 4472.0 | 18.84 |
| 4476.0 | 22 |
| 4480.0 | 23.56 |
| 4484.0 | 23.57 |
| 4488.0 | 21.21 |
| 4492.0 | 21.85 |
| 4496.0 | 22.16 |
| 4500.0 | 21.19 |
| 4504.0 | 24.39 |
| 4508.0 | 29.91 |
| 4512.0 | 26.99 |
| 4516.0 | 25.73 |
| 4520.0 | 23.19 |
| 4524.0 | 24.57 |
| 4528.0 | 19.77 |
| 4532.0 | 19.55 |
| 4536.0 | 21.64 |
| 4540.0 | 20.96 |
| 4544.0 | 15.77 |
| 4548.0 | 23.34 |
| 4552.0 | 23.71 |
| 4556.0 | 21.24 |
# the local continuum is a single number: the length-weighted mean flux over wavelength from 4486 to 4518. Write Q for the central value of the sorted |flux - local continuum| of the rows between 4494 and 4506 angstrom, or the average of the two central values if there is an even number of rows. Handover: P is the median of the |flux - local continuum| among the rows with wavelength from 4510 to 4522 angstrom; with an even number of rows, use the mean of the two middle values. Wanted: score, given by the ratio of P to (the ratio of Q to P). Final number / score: 1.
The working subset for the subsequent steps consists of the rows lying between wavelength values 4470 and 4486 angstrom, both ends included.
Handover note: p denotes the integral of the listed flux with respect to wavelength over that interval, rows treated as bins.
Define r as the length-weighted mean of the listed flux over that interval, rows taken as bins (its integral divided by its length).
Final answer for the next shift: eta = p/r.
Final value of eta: 16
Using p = 352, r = 22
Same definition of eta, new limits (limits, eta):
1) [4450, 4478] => 28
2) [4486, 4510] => 24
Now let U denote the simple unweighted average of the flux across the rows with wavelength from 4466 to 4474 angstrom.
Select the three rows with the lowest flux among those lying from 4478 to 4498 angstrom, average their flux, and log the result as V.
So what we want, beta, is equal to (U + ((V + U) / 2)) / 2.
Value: 20.0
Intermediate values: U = 19.4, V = 21.7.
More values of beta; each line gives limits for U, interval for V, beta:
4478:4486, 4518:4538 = 22.8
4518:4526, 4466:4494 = 22.9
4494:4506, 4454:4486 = 21.8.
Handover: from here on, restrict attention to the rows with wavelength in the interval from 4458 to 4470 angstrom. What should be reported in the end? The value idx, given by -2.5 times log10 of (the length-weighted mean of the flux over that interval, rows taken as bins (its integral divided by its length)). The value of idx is -3.26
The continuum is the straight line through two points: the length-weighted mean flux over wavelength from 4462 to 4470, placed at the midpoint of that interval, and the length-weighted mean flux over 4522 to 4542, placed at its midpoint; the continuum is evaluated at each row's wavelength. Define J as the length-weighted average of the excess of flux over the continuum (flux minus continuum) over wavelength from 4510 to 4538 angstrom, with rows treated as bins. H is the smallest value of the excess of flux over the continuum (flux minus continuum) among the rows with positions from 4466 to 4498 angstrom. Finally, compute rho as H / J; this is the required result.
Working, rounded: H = -2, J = 2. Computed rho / -1.1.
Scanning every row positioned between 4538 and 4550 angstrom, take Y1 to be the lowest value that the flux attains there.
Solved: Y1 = 15.77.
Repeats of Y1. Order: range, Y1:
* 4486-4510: 21.19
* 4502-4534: 19.55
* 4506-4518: 25.73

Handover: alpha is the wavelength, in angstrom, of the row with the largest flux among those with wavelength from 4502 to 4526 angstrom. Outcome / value 4508.0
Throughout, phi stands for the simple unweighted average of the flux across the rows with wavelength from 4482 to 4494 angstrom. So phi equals 22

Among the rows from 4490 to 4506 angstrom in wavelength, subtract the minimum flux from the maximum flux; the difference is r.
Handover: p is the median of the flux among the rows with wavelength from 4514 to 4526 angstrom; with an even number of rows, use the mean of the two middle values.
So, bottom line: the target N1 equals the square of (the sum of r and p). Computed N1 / 771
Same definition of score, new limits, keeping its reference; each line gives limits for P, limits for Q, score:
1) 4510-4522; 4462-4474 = 1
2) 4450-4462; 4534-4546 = 5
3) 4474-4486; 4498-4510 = 0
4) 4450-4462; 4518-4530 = 15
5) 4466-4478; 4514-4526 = 18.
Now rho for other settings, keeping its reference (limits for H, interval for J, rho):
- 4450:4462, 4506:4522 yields -0.3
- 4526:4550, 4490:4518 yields -1.6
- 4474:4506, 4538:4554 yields -0.3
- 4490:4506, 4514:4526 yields 0.0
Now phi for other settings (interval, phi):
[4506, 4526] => 26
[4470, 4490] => 22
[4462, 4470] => 21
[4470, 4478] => 20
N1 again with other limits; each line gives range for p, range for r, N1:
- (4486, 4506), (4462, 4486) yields 706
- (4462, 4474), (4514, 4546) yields 898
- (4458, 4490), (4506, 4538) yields 1007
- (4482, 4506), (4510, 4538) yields 867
